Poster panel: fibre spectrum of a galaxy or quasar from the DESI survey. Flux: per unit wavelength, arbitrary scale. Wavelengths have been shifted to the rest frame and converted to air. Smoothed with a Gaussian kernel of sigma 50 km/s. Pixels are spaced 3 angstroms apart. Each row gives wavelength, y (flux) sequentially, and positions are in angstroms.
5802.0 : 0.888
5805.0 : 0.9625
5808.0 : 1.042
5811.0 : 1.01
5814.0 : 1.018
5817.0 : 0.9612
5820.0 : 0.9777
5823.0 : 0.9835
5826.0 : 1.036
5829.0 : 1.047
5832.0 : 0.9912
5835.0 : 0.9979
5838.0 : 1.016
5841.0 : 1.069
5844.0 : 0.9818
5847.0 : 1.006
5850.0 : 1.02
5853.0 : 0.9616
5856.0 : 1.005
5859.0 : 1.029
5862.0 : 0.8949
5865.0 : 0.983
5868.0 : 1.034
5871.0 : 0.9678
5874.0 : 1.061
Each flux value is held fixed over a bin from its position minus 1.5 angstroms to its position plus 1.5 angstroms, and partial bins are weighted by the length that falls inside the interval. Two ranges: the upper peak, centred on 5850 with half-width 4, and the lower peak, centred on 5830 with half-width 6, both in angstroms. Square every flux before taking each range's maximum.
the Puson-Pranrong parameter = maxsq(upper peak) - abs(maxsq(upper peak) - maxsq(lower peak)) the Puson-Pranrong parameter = 0.985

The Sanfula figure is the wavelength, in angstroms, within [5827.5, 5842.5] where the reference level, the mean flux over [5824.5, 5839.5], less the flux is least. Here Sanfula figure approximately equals 5841.0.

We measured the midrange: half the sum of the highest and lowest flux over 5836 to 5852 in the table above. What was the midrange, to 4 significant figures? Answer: 1.025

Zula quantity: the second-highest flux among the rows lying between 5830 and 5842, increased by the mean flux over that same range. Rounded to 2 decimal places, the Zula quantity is 2.03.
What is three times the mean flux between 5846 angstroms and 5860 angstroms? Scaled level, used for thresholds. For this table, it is 3.01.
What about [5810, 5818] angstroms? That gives 2.99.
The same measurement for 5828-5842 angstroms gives 3.07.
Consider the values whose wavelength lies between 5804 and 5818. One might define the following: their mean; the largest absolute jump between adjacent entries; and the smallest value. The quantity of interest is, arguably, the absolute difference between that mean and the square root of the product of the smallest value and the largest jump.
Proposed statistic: 0.72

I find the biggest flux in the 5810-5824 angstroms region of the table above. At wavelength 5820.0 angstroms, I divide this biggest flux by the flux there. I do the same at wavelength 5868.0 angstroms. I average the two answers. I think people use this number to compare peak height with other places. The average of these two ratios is 1.01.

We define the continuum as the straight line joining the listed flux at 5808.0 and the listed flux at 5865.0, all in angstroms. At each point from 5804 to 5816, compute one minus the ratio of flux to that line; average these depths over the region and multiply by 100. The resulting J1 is 3.1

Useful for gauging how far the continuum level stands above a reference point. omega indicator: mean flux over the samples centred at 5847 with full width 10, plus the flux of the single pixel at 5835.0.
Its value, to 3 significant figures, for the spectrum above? 2.00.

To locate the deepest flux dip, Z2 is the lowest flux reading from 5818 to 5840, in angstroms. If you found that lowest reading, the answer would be 0.9777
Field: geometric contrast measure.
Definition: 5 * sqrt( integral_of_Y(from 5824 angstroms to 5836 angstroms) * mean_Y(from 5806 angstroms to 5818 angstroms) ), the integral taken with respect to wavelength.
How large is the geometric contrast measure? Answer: 17.54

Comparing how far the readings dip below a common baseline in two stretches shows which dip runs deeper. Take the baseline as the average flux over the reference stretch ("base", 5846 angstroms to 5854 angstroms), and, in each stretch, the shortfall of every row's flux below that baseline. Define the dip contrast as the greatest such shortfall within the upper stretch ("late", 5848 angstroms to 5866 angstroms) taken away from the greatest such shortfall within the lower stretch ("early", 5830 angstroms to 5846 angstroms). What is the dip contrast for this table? -0.09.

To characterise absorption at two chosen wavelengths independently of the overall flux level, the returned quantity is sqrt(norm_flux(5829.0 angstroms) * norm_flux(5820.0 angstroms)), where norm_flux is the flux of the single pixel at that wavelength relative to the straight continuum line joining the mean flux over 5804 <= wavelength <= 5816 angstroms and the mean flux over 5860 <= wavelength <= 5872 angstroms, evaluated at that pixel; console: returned 1.01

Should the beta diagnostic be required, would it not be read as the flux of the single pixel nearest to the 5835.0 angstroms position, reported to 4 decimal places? 0.9979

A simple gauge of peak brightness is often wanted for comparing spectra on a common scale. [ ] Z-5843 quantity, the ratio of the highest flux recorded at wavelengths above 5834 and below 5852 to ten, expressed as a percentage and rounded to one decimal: 10.7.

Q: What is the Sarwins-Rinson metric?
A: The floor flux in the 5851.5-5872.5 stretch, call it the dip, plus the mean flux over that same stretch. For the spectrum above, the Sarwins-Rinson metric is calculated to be 1.877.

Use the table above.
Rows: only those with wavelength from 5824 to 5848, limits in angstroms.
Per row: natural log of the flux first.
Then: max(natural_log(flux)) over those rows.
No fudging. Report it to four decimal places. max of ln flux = 0.0667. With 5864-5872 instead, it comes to 0.0334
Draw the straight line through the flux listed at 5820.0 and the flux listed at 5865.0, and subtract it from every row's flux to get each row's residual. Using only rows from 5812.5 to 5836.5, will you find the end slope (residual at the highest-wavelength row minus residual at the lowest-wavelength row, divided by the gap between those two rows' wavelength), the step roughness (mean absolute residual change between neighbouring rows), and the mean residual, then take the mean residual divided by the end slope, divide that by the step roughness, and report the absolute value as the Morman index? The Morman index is 745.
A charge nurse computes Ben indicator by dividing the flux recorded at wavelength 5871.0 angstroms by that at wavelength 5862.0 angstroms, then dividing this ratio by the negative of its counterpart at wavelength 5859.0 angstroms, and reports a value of -1.05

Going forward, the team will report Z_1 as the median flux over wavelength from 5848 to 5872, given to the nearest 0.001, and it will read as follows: 0.994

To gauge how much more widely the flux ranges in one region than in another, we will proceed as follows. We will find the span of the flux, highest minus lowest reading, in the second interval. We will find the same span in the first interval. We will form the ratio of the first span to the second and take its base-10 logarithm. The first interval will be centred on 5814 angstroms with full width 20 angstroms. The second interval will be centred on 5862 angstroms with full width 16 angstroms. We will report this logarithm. -0.24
